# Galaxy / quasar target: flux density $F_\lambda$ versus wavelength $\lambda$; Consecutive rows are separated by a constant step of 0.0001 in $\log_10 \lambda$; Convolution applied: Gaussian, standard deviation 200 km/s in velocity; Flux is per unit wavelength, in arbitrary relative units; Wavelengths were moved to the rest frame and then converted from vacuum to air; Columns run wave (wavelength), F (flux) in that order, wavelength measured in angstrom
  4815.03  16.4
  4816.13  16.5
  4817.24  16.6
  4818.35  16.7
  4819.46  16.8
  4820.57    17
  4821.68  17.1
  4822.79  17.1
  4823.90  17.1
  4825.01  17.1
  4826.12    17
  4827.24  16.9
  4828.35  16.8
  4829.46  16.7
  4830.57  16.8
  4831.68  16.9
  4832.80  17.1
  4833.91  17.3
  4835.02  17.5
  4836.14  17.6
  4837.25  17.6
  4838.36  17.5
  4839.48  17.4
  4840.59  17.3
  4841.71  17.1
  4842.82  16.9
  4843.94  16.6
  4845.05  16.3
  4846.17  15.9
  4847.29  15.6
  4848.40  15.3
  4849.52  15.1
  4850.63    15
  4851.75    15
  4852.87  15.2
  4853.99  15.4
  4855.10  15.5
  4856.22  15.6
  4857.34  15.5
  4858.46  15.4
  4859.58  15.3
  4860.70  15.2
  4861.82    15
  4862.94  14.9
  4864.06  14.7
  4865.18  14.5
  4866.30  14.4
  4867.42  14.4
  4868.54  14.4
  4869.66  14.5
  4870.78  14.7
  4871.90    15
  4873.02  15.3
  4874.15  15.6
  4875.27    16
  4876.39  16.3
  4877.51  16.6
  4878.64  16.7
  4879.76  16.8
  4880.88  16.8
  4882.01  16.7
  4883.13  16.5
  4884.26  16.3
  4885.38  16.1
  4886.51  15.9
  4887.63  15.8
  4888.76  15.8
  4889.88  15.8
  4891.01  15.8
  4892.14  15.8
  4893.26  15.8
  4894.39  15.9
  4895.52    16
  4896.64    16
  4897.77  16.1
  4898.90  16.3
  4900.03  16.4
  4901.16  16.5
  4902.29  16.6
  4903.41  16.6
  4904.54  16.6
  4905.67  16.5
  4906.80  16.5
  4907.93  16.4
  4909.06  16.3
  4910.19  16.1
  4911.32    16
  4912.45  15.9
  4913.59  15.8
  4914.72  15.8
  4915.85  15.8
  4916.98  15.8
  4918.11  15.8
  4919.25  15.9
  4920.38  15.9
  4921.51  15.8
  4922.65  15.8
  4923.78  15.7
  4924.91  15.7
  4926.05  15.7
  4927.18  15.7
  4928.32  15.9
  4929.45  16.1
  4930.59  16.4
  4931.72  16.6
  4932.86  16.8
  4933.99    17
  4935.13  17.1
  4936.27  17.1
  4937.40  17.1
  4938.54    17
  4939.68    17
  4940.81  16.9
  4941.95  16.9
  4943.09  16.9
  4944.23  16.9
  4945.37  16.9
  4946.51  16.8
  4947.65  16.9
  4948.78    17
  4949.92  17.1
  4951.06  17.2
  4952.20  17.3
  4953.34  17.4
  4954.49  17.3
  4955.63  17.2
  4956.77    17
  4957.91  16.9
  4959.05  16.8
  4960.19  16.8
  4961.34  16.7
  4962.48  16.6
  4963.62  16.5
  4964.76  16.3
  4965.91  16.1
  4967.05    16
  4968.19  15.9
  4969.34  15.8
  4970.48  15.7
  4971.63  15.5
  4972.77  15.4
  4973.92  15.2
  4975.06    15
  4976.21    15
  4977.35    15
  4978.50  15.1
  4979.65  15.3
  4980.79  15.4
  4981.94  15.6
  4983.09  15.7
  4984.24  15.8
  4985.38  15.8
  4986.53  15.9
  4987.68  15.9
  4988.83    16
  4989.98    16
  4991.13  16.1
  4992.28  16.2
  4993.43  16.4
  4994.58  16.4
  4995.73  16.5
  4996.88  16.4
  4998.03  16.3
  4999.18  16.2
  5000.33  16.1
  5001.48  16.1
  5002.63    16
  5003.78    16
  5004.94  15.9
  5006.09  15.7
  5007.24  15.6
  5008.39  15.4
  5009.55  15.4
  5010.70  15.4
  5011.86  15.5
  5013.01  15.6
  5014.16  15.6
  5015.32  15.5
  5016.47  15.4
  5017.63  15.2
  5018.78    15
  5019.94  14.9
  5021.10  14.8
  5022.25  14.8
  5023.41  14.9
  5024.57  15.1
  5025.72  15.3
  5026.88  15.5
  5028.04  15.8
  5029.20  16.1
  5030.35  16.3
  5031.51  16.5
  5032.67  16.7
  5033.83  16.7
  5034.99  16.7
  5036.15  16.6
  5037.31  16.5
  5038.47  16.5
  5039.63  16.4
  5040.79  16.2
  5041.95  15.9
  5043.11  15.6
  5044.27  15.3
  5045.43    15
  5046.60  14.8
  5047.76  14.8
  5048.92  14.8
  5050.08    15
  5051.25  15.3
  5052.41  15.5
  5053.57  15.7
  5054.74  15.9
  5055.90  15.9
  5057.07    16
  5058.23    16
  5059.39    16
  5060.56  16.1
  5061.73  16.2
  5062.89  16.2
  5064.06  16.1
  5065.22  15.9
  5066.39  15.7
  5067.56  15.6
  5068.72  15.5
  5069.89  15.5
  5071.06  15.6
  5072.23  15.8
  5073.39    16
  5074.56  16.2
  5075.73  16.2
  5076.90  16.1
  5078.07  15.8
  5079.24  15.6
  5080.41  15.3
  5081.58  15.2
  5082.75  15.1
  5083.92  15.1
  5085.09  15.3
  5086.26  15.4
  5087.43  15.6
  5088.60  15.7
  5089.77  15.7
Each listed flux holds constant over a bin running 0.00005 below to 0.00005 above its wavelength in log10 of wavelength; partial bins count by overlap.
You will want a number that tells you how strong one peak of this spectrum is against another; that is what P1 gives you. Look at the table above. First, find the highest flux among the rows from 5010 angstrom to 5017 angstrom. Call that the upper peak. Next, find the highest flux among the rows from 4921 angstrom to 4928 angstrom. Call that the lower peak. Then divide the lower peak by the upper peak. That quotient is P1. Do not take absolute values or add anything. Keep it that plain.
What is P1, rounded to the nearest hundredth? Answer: 1.01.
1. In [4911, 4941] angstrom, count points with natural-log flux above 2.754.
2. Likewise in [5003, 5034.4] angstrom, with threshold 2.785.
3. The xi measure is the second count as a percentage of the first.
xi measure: 17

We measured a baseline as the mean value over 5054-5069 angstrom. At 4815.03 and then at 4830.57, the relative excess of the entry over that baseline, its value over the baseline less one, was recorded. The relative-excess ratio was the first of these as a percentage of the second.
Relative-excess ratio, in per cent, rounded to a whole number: 54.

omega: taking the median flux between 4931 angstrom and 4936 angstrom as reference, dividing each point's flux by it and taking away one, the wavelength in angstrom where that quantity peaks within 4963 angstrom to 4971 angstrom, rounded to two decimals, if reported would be 4963.62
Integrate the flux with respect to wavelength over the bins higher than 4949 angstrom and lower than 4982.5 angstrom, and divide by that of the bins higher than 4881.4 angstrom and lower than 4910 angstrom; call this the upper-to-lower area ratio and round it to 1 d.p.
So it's 1.2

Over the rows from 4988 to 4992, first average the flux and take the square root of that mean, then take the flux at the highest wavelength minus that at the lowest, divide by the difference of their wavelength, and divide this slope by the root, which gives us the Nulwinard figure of 0.011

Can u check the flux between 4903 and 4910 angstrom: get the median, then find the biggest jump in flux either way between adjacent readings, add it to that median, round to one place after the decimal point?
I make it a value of 16.6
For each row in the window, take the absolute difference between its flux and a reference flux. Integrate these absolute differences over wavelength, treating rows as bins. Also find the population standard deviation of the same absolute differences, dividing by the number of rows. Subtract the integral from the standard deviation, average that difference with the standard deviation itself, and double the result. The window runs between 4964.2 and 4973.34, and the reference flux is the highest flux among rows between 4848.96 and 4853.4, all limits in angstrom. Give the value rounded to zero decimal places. -5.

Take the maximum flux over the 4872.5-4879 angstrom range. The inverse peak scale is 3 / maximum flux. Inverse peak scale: 0.180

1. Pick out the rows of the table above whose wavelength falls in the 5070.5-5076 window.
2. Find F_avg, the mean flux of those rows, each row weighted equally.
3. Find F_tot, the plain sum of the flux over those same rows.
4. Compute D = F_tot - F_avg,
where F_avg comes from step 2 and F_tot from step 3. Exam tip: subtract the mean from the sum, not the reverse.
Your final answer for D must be 64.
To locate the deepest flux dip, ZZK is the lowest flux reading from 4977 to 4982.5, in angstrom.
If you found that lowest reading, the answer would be 15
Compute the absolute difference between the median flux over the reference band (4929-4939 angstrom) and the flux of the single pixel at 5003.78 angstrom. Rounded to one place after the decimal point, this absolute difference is 1.0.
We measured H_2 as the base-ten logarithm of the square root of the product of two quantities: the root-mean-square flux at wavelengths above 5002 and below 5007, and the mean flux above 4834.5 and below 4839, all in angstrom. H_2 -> 1.22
